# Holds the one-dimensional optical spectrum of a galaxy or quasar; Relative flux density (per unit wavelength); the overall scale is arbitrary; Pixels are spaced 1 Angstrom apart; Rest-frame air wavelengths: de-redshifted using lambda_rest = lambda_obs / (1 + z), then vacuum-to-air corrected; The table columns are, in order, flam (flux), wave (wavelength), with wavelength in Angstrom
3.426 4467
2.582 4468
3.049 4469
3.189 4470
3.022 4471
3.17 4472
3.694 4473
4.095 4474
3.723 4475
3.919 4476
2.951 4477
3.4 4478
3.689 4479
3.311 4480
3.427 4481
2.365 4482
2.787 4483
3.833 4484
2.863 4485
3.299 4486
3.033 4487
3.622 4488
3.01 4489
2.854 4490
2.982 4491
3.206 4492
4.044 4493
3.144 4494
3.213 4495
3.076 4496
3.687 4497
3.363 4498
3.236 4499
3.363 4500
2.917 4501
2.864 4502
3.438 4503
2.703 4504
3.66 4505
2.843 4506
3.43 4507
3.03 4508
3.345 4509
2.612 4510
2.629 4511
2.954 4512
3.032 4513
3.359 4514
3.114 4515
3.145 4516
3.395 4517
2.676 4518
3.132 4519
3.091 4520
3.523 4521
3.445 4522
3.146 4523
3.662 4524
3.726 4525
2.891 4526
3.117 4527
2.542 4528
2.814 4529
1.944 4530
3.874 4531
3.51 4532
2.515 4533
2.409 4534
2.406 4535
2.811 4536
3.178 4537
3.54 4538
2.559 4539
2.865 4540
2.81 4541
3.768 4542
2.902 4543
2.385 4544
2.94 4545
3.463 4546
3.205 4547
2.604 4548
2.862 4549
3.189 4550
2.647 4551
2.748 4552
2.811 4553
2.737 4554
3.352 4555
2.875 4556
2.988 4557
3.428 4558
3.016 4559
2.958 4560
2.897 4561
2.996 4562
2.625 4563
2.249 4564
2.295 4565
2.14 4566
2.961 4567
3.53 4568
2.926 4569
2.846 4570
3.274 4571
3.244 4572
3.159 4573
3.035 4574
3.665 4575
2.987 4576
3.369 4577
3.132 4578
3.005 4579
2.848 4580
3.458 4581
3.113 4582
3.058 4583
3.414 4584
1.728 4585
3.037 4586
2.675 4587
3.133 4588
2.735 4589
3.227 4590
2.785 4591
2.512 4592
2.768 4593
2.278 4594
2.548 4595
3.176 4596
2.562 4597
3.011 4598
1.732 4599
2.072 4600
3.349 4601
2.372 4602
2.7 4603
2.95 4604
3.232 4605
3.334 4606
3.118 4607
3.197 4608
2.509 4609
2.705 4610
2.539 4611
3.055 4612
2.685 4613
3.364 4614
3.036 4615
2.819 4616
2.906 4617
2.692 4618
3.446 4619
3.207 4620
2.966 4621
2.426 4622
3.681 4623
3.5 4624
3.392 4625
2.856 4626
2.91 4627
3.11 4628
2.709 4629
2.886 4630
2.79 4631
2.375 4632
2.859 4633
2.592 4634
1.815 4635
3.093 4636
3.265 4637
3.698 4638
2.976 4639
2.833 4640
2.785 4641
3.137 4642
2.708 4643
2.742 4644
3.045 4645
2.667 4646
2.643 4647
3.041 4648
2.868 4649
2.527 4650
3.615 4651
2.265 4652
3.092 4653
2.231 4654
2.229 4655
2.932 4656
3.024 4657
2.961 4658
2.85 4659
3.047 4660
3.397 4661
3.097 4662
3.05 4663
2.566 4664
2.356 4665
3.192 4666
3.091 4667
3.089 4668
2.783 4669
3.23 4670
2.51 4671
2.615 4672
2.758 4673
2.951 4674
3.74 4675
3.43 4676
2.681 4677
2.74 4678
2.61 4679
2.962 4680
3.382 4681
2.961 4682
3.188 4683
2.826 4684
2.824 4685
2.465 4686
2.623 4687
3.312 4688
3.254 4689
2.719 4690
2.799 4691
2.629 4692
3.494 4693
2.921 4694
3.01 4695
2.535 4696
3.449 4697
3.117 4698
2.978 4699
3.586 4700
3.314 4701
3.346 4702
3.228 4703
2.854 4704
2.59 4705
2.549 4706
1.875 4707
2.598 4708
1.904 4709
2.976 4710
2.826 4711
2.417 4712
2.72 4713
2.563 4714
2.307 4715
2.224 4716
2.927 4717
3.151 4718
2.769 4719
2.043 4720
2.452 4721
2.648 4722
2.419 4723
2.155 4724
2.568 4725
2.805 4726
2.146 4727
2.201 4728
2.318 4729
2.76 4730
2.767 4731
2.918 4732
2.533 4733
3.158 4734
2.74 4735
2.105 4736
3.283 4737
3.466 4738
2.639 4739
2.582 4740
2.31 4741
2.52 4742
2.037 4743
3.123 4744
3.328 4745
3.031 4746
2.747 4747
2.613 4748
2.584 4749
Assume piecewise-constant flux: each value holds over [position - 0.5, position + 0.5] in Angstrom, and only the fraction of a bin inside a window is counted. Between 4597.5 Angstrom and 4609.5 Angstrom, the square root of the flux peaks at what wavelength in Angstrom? 4601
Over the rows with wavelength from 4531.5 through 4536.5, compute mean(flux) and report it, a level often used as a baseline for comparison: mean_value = 2.7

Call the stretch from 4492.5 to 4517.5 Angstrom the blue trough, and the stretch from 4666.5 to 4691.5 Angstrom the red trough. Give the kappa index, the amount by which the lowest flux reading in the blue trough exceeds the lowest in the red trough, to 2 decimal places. 0.15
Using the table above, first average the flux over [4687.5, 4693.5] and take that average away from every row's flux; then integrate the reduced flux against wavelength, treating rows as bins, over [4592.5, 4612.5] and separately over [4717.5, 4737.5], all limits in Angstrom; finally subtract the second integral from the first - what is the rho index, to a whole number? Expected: 3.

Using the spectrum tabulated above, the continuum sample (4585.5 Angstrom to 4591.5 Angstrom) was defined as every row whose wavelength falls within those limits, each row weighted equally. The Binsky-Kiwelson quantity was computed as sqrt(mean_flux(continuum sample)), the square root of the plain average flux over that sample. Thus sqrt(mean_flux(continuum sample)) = 1.71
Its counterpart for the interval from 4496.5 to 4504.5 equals 1.79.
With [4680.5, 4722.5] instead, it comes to 1.68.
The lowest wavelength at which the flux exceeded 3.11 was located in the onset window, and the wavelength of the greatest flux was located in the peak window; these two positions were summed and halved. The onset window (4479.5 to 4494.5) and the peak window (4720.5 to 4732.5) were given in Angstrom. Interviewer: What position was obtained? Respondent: 4606.0 Angstrom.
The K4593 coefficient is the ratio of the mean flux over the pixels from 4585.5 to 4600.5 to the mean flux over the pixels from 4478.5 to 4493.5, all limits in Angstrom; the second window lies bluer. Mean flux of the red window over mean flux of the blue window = 0.833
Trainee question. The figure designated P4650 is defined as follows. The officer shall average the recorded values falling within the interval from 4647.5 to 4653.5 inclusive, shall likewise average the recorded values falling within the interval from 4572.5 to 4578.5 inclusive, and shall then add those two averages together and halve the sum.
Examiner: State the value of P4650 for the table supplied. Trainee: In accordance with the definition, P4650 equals 3.06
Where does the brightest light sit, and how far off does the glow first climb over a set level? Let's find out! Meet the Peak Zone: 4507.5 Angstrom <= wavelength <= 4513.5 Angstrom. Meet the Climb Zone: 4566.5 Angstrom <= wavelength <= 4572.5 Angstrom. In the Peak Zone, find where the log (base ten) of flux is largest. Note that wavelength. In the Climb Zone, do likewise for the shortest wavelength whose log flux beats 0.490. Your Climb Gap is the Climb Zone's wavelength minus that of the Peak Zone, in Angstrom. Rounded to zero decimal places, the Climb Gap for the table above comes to 59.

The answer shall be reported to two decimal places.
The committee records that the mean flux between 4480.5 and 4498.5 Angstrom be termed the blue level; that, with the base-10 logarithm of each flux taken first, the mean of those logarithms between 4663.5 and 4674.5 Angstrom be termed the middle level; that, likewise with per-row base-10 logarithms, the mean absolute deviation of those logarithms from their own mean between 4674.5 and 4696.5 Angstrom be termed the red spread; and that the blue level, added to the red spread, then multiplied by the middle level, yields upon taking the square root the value 1.21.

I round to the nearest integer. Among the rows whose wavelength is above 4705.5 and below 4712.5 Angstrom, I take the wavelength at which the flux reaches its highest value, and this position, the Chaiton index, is 4710 Angstrom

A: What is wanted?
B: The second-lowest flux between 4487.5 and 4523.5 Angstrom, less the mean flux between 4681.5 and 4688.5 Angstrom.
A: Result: -0.26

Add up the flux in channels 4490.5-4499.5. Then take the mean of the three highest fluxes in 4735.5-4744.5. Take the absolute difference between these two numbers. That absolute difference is 27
